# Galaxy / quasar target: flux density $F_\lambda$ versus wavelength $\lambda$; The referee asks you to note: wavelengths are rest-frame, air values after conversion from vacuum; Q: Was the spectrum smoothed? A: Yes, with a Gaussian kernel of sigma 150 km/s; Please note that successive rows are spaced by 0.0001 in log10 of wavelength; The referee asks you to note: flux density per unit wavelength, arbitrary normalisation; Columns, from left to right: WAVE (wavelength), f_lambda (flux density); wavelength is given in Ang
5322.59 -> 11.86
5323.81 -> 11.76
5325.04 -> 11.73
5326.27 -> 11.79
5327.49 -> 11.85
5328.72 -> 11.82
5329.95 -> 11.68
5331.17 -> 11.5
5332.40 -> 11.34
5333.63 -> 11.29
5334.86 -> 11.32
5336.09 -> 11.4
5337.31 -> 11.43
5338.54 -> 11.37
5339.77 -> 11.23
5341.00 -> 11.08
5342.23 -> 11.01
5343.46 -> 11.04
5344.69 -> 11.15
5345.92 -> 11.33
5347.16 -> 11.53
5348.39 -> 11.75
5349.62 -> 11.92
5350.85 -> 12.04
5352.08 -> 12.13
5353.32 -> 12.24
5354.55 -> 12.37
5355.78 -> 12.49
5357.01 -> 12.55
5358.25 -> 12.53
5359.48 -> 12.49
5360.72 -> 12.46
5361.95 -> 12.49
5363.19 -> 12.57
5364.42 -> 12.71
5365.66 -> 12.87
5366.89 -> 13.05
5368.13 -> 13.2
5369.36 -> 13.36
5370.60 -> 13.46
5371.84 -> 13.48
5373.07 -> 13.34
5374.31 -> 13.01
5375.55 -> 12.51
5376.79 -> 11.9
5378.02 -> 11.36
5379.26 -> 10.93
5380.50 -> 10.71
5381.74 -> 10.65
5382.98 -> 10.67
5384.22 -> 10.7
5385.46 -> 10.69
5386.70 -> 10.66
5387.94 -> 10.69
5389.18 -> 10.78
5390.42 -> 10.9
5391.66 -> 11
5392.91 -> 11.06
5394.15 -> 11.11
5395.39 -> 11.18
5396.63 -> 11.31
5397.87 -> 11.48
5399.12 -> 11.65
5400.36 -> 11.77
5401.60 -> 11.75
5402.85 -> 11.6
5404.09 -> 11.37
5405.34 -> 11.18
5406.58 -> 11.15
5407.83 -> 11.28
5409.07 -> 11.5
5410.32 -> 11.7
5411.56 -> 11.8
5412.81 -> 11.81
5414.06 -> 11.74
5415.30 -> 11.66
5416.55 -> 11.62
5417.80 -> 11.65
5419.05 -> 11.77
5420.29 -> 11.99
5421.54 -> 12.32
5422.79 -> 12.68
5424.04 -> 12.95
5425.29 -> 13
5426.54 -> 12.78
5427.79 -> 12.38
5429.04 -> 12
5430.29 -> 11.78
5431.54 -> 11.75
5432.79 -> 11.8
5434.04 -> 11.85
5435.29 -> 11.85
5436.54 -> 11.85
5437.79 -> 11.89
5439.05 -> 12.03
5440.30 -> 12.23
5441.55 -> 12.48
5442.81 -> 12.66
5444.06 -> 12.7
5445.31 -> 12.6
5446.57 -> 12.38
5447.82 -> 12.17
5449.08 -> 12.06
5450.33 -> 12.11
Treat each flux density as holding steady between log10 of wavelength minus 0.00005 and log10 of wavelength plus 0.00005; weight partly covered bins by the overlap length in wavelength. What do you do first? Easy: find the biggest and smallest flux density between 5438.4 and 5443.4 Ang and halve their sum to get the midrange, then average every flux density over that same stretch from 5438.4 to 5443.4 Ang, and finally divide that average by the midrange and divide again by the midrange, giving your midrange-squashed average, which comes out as 0.081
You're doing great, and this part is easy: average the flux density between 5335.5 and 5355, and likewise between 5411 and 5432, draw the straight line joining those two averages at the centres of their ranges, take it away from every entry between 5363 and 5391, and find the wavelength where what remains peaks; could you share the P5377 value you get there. 5371.84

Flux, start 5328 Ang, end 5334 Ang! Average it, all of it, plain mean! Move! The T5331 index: 11.5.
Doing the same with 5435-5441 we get 12.0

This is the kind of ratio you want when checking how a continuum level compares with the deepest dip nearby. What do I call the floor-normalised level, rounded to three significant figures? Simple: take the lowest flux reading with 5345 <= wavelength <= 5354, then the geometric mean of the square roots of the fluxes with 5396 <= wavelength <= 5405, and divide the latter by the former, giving 0.300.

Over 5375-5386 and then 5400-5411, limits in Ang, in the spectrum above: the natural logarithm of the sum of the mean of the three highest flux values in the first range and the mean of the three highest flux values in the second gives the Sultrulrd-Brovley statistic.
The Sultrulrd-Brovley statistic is 3.16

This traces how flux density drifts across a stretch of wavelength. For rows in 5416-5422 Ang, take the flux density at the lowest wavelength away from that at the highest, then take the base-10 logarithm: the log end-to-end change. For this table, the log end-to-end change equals -0.2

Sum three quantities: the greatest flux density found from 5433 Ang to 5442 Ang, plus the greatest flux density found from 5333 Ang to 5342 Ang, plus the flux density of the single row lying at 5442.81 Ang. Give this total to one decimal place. 36.6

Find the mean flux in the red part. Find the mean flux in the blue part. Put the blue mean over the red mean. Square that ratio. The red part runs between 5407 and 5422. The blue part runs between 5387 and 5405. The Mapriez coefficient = 0.92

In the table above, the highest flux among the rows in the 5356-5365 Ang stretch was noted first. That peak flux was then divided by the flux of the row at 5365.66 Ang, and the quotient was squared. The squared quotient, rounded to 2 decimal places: 0.98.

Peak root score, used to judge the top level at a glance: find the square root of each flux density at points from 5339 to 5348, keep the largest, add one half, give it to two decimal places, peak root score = 3.90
